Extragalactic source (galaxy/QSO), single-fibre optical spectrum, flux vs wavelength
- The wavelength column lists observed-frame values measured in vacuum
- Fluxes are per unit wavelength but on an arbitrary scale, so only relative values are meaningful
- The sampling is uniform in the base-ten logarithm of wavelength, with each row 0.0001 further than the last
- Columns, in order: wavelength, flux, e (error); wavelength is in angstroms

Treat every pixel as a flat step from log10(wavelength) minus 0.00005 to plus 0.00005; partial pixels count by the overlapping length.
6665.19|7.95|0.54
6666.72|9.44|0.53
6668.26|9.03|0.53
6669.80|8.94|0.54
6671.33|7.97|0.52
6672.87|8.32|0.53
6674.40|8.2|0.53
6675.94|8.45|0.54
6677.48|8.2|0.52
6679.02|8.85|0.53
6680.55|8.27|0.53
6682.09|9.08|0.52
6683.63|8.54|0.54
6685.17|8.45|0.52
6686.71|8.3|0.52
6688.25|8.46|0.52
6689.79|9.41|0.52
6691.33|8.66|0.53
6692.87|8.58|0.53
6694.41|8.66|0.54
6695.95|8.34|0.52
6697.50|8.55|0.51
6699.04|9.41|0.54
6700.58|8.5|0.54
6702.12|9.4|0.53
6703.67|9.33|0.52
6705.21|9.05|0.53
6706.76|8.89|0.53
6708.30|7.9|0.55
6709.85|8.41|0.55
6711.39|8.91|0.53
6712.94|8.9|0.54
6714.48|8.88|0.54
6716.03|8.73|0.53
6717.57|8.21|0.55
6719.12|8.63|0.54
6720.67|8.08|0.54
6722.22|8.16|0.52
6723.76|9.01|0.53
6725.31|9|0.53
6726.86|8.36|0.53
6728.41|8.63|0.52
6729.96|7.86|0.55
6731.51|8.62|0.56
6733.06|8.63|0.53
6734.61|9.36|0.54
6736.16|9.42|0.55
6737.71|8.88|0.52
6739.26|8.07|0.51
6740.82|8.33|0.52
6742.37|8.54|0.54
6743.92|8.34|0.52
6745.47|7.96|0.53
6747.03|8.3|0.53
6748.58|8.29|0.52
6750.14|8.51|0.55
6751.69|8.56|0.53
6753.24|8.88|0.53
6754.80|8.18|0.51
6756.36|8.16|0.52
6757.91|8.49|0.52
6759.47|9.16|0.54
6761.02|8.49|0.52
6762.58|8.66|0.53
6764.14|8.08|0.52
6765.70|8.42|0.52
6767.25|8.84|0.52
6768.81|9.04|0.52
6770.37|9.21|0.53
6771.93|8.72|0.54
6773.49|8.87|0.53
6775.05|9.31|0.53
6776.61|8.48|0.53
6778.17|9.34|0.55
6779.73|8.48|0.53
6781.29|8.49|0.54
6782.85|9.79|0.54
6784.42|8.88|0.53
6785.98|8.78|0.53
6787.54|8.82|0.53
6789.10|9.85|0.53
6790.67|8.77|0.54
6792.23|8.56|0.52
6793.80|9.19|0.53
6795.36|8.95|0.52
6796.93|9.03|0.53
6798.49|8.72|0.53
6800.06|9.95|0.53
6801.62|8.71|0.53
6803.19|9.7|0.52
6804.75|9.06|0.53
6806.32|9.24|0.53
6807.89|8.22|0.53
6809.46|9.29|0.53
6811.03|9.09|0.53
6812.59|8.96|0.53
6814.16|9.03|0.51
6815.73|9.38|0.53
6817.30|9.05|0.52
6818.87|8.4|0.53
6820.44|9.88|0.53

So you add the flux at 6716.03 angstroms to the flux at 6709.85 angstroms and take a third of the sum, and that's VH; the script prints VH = 5.71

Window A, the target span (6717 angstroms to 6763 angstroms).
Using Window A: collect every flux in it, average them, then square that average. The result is 72.7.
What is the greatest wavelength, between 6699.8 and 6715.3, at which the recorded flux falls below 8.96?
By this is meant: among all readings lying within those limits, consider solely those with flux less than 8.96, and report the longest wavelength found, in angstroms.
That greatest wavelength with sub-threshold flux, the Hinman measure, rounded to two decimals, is 6714.48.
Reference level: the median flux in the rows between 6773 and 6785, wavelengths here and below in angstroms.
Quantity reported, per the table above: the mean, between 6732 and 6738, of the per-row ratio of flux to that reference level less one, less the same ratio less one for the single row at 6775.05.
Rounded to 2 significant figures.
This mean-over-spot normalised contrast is -0.027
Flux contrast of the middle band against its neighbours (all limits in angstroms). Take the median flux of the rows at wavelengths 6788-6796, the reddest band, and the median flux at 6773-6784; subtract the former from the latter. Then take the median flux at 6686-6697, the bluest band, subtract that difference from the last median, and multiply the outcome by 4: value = 34.6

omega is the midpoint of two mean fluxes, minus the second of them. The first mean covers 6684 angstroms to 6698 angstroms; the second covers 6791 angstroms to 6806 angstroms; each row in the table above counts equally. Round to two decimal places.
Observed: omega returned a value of -0.25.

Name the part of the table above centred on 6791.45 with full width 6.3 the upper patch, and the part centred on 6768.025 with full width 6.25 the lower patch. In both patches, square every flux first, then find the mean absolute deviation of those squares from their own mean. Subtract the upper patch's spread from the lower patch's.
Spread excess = -3.4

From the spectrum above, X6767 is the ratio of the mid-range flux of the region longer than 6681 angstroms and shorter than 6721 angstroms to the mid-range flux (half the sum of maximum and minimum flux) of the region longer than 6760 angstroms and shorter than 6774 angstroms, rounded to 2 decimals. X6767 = 1.00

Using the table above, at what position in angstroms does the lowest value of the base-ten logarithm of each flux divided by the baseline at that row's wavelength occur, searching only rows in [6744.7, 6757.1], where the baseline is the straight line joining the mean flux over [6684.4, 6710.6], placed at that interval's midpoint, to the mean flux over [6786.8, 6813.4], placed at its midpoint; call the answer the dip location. 6745.47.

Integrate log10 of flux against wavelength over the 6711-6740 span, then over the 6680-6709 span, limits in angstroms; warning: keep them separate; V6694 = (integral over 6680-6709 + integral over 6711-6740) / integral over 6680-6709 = 2.00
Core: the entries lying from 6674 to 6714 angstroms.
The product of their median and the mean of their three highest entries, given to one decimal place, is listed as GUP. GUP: 80.6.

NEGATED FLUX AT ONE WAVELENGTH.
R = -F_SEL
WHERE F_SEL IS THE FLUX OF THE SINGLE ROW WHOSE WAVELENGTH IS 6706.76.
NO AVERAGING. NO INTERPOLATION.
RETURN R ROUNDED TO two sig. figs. -8.9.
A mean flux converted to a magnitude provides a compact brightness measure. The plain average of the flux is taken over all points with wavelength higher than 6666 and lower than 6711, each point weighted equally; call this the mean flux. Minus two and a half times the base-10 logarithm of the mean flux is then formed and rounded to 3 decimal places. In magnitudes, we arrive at -2.346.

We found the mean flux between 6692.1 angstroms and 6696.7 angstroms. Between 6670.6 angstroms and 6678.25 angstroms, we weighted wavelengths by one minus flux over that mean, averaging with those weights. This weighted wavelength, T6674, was 6673.8 angstroms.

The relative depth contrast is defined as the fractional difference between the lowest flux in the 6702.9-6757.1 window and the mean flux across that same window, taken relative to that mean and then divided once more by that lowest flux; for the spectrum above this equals -0.0105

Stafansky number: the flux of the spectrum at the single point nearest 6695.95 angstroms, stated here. 8.34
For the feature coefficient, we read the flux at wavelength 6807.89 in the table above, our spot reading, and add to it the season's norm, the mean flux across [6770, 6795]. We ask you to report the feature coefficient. 17.2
